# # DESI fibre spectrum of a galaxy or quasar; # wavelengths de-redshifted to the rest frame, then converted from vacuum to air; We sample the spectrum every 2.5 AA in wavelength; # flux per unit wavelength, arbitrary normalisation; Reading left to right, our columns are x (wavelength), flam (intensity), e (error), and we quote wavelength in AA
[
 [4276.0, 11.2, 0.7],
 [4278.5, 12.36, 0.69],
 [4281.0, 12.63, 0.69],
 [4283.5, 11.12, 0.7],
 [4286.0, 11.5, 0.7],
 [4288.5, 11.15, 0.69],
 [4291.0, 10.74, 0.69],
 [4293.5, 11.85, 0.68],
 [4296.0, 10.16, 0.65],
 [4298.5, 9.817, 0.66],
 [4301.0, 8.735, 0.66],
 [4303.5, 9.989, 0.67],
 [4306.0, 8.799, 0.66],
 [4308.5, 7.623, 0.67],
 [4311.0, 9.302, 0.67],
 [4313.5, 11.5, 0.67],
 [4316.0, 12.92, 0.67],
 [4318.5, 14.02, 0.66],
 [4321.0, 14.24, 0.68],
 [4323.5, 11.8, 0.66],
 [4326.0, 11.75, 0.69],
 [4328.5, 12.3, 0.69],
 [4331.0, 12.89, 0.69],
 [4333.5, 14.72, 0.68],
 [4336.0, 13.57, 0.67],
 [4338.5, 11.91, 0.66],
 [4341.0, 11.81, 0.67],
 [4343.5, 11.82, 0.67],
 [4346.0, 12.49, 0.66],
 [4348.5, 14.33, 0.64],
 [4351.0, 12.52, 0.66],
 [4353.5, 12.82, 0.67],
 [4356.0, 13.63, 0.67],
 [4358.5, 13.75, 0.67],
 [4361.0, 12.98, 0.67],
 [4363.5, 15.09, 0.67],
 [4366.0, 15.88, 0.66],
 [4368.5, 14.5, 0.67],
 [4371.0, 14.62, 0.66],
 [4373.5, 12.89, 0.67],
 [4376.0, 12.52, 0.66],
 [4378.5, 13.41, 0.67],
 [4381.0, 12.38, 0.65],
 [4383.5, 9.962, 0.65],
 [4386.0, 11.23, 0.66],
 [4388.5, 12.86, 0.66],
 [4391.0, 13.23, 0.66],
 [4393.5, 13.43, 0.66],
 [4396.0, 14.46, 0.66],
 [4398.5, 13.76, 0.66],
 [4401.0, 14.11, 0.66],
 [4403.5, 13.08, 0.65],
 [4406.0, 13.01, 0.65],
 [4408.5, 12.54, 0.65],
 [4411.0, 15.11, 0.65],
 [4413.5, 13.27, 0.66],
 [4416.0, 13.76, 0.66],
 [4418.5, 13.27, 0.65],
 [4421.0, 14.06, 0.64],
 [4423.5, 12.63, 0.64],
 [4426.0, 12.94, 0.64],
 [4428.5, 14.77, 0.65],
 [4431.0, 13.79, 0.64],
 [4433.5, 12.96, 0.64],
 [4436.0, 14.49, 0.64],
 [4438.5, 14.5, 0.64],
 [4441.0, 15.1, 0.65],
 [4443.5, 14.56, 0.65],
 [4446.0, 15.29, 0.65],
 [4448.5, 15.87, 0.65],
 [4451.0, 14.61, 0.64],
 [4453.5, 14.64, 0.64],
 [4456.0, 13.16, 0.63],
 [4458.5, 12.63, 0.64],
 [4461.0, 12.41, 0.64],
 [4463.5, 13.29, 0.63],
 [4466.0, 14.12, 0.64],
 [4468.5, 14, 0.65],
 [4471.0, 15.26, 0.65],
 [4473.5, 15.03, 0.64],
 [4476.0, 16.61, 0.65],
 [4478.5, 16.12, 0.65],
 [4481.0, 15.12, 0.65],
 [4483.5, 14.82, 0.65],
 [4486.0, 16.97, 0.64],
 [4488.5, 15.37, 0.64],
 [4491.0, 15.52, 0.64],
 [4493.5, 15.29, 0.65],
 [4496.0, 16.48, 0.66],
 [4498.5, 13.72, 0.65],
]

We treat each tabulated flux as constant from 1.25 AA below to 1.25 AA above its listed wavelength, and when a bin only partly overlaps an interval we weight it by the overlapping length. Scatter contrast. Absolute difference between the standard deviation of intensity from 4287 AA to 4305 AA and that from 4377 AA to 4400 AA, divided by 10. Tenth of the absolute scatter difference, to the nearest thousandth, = 0.037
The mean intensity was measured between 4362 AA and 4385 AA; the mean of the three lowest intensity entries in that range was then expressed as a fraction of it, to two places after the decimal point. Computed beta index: 0.86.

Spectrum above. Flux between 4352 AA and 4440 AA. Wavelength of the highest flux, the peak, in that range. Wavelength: 4366.0 AA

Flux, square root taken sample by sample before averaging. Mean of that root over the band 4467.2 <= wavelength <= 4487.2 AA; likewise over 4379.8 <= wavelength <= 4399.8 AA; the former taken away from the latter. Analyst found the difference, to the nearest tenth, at -0.4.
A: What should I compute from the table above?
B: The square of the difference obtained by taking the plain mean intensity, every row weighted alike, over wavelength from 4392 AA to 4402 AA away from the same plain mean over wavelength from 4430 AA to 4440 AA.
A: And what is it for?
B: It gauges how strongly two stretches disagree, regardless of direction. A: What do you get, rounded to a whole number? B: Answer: 0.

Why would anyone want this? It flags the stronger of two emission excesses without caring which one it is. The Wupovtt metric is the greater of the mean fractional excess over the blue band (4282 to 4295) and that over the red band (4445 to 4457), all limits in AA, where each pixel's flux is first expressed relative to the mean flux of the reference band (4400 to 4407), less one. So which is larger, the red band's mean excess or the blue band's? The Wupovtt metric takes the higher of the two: 0.10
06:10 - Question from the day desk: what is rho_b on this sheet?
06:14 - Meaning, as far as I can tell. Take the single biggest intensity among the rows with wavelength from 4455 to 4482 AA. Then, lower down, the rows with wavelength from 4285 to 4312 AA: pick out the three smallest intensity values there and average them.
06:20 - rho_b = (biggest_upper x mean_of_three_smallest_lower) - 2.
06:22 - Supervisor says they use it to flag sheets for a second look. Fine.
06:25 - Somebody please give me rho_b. 137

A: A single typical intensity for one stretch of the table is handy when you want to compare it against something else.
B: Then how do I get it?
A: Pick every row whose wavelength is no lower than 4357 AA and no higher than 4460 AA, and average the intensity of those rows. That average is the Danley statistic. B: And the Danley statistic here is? 13.7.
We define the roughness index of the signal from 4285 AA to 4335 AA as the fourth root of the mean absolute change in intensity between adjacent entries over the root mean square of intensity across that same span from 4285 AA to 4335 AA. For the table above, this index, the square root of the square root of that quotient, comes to 0.56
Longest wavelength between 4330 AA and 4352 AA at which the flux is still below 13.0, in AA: 4351.0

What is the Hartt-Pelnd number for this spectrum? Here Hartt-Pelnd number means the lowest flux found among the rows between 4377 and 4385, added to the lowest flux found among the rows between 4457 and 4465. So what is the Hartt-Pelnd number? 22.4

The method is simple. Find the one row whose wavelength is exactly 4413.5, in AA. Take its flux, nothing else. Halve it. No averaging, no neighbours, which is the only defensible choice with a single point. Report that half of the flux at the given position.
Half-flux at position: 6.6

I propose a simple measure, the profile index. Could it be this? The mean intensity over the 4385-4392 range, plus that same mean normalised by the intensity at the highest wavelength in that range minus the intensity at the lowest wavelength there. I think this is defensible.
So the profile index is 19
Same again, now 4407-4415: 32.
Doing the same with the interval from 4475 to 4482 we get 5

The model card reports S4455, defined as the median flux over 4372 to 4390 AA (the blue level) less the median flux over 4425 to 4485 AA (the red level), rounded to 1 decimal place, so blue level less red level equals -2.1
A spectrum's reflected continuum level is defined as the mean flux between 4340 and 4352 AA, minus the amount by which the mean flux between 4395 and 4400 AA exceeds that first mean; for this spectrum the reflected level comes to 11.1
